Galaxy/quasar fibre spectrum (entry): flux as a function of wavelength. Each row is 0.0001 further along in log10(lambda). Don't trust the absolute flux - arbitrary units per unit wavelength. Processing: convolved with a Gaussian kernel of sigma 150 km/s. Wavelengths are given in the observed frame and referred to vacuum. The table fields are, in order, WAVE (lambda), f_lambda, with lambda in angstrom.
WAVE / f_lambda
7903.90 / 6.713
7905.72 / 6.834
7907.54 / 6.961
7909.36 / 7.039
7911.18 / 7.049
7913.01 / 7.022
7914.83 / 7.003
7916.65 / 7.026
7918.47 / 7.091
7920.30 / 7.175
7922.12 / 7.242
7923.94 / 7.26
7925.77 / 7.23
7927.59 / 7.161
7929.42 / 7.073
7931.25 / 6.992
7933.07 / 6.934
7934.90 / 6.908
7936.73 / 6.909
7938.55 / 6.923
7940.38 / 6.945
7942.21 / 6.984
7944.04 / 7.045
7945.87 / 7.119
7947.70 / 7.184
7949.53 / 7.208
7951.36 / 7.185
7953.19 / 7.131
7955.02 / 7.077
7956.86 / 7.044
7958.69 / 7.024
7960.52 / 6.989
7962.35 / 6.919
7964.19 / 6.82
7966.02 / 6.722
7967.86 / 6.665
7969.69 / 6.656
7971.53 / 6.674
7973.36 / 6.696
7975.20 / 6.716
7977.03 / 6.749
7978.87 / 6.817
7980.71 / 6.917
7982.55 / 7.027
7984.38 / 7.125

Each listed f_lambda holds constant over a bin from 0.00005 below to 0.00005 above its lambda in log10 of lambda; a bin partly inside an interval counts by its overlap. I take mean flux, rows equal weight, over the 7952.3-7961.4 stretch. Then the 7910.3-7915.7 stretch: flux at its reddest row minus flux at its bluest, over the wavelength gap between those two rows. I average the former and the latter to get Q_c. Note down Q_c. 3.520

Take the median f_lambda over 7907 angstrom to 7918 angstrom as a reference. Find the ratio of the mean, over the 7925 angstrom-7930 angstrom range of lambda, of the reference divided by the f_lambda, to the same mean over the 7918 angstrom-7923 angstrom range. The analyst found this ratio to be 1.00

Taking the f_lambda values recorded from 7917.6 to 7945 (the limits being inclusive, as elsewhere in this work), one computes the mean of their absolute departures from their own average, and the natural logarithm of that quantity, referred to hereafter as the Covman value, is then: -2.21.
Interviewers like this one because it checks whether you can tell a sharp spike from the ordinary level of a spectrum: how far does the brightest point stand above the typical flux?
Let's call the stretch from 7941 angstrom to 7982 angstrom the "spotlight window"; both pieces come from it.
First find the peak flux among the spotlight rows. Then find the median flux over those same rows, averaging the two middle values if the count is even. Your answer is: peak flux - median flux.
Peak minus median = 0.26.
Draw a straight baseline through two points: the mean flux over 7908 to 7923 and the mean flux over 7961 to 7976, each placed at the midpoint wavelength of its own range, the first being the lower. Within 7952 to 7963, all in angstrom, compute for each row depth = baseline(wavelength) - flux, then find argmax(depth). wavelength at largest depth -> 7962.35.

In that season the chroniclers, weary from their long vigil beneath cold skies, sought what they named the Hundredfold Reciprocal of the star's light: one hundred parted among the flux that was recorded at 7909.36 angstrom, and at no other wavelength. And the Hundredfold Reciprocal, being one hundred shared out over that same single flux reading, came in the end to 14.2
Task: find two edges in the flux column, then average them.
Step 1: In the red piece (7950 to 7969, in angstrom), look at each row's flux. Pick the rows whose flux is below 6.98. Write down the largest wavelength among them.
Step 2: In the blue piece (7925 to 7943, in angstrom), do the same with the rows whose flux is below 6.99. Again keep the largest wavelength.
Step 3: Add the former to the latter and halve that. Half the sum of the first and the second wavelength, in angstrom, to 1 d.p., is 7955.0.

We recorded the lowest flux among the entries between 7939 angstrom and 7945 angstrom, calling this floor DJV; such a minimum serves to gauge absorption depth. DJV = 6.945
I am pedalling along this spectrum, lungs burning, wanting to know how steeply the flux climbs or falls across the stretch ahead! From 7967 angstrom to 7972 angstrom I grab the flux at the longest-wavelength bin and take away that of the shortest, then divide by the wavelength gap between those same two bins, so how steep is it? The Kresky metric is 0.00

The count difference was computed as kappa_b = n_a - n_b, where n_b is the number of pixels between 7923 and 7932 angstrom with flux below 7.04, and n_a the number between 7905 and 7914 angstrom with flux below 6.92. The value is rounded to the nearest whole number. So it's 0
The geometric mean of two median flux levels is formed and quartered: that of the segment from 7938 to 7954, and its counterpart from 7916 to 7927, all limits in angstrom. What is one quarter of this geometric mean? 1.79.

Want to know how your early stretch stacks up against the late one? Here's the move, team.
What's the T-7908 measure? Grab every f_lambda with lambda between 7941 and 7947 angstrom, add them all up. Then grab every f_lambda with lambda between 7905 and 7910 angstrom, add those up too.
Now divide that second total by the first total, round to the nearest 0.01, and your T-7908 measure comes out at 0.99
